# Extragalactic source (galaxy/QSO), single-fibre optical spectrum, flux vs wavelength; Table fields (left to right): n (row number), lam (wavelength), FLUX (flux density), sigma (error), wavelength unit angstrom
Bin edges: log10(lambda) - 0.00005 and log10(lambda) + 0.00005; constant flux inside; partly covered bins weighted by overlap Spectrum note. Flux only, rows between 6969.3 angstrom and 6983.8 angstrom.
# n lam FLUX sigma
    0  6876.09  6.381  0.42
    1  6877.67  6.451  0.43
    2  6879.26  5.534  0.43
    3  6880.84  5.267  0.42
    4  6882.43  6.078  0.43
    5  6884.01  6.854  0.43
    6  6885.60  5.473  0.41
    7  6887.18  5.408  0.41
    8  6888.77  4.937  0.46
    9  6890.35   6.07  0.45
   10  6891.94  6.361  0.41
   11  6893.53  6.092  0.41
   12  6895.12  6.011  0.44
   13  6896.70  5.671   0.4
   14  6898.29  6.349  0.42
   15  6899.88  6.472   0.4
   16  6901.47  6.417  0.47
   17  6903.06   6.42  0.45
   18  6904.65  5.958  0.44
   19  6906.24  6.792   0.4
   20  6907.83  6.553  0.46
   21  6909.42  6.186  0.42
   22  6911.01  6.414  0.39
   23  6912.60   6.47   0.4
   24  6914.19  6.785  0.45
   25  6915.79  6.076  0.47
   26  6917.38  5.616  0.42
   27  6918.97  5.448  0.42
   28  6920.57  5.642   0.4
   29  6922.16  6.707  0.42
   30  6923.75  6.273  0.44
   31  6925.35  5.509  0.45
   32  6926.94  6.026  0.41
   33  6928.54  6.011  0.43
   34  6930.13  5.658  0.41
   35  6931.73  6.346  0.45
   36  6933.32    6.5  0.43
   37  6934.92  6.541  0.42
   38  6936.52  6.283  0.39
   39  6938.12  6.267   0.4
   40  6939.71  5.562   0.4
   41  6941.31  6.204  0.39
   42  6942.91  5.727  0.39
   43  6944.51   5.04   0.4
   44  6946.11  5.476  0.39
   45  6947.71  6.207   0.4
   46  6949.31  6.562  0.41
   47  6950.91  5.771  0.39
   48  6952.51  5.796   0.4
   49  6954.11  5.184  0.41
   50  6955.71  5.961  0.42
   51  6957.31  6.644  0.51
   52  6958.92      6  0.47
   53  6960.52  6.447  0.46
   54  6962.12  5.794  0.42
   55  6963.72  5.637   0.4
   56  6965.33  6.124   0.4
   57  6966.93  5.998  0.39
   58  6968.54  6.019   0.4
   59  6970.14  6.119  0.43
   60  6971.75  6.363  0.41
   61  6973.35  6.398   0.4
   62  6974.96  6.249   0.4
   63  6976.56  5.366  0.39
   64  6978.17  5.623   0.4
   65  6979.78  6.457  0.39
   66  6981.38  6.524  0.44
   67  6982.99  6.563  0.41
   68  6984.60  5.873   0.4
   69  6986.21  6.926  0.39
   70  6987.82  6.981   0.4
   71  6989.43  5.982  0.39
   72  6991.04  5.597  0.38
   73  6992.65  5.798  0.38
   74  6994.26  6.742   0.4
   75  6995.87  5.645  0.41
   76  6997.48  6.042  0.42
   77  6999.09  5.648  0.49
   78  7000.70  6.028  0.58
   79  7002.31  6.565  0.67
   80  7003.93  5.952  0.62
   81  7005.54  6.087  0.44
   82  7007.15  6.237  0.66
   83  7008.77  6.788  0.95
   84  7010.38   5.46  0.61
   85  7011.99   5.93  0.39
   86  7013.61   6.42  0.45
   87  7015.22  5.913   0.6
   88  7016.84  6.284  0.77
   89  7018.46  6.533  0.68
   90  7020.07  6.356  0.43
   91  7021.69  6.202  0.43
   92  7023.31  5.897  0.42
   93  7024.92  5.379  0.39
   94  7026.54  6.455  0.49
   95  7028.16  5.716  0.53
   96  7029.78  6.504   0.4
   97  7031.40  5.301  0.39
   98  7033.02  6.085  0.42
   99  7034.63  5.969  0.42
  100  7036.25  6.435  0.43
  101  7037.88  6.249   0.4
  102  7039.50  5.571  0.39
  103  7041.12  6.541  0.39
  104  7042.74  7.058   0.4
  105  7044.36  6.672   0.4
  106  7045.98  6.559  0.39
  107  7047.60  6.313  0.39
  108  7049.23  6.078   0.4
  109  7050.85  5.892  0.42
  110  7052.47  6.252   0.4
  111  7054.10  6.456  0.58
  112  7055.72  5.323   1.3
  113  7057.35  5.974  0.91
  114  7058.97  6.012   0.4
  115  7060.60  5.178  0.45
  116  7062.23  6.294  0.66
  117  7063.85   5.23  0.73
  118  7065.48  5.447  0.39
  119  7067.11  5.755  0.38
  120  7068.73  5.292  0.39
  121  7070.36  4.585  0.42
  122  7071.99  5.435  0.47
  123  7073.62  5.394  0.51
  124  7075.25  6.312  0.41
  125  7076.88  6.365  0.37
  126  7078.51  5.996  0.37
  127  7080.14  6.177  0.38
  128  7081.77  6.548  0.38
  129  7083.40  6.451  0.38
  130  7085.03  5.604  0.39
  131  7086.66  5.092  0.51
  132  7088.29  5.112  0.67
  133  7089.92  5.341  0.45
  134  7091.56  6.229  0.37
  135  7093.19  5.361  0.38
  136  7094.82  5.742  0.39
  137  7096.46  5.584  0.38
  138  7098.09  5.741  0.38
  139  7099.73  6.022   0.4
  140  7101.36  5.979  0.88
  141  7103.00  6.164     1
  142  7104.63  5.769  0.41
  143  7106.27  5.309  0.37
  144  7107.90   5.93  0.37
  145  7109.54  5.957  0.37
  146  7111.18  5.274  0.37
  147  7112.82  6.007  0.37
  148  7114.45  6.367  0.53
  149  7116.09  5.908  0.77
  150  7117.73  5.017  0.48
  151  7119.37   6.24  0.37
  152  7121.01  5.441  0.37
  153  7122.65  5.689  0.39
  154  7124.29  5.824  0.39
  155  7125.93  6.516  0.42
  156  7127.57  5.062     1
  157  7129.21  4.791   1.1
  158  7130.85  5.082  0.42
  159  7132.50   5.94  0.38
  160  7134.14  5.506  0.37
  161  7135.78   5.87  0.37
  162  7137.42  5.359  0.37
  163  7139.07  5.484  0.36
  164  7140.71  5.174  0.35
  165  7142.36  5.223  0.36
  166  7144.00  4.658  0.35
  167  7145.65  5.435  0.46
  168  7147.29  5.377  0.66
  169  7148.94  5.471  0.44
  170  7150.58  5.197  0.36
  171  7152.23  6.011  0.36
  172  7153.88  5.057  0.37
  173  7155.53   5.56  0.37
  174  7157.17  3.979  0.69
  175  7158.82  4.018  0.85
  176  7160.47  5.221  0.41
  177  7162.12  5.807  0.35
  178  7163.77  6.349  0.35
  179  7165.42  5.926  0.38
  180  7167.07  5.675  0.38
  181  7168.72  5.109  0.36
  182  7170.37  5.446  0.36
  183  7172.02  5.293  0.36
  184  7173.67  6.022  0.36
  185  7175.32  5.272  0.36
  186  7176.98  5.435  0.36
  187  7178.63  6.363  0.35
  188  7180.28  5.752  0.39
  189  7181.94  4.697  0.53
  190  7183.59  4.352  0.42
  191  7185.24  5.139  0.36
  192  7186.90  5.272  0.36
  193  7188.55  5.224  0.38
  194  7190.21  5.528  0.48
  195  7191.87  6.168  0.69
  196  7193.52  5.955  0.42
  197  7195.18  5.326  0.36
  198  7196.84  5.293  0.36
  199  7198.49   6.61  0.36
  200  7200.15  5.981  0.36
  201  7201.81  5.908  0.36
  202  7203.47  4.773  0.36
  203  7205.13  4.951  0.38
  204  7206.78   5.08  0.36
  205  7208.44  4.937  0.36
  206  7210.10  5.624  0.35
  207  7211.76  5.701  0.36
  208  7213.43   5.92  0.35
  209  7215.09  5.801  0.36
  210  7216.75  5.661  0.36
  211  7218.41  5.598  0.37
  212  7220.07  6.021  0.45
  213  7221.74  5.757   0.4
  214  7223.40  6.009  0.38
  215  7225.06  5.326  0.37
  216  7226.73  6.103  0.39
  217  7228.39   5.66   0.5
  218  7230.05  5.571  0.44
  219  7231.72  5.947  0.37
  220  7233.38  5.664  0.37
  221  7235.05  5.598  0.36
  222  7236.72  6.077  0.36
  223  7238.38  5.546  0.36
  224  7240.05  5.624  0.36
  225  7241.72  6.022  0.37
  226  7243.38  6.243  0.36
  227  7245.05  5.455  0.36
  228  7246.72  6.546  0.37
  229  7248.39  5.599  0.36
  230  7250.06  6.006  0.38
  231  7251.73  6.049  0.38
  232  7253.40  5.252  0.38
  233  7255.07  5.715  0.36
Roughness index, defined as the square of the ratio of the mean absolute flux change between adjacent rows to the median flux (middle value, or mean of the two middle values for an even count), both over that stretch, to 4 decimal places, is 0.0024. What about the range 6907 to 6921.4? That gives 0.0025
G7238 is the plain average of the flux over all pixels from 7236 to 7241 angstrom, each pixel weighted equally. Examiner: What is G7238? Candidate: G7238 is 5.75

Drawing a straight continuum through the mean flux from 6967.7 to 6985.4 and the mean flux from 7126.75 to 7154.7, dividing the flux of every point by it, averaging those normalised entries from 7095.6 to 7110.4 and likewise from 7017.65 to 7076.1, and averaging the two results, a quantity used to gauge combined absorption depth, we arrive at 1.042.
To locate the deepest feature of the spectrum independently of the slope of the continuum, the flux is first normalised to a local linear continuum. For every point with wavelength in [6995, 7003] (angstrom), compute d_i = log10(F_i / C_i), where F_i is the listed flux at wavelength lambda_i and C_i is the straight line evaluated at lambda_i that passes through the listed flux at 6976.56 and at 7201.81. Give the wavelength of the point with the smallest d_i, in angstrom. 6999.09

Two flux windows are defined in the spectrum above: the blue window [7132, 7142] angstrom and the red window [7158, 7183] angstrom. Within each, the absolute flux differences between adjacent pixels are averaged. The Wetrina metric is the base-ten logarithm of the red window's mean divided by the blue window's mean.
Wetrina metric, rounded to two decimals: 0.23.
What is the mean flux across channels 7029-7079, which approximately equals 5.95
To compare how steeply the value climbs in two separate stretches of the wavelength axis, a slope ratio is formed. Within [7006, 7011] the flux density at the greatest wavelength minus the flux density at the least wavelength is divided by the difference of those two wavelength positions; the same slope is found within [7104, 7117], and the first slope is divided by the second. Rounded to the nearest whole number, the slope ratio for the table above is -20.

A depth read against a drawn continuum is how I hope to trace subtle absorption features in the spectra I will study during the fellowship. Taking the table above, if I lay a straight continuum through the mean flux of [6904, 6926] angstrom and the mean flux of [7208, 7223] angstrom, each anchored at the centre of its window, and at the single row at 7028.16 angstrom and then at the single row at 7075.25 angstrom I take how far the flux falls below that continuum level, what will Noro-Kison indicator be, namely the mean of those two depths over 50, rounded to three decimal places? -0.001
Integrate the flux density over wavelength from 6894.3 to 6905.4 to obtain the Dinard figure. 69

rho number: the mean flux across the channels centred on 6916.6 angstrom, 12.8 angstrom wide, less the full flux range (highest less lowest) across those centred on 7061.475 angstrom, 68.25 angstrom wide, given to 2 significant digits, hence 3.7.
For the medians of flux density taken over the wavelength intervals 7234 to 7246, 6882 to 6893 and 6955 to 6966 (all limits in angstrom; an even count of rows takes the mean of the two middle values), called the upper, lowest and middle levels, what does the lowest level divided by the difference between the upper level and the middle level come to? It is -16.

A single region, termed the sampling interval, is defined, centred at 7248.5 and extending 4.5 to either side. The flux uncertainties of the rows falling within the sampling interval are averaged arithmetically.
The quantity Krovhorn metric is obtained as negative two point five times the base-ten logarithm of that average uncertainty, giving 1.079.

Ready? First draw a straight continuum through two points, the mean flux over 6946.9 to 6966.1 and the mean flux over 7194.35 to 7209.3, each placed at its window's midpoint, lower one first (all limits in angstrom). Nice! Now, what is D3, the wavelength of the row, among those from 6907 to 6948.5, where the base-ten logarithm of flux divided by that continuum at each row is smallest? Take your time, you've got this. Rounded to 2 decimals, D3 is 6944.51 angstrom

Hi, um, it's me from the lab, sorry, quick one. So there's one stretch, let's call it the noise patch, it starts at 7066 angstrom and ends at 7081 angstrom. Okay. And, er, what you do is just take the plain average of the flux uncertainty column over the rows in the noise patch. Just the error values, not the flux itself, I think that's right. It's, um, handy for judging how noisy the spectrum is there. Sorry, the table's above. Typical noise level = 0.411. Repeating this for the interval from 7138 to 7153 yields 0.411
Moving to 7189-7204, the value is 0.417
